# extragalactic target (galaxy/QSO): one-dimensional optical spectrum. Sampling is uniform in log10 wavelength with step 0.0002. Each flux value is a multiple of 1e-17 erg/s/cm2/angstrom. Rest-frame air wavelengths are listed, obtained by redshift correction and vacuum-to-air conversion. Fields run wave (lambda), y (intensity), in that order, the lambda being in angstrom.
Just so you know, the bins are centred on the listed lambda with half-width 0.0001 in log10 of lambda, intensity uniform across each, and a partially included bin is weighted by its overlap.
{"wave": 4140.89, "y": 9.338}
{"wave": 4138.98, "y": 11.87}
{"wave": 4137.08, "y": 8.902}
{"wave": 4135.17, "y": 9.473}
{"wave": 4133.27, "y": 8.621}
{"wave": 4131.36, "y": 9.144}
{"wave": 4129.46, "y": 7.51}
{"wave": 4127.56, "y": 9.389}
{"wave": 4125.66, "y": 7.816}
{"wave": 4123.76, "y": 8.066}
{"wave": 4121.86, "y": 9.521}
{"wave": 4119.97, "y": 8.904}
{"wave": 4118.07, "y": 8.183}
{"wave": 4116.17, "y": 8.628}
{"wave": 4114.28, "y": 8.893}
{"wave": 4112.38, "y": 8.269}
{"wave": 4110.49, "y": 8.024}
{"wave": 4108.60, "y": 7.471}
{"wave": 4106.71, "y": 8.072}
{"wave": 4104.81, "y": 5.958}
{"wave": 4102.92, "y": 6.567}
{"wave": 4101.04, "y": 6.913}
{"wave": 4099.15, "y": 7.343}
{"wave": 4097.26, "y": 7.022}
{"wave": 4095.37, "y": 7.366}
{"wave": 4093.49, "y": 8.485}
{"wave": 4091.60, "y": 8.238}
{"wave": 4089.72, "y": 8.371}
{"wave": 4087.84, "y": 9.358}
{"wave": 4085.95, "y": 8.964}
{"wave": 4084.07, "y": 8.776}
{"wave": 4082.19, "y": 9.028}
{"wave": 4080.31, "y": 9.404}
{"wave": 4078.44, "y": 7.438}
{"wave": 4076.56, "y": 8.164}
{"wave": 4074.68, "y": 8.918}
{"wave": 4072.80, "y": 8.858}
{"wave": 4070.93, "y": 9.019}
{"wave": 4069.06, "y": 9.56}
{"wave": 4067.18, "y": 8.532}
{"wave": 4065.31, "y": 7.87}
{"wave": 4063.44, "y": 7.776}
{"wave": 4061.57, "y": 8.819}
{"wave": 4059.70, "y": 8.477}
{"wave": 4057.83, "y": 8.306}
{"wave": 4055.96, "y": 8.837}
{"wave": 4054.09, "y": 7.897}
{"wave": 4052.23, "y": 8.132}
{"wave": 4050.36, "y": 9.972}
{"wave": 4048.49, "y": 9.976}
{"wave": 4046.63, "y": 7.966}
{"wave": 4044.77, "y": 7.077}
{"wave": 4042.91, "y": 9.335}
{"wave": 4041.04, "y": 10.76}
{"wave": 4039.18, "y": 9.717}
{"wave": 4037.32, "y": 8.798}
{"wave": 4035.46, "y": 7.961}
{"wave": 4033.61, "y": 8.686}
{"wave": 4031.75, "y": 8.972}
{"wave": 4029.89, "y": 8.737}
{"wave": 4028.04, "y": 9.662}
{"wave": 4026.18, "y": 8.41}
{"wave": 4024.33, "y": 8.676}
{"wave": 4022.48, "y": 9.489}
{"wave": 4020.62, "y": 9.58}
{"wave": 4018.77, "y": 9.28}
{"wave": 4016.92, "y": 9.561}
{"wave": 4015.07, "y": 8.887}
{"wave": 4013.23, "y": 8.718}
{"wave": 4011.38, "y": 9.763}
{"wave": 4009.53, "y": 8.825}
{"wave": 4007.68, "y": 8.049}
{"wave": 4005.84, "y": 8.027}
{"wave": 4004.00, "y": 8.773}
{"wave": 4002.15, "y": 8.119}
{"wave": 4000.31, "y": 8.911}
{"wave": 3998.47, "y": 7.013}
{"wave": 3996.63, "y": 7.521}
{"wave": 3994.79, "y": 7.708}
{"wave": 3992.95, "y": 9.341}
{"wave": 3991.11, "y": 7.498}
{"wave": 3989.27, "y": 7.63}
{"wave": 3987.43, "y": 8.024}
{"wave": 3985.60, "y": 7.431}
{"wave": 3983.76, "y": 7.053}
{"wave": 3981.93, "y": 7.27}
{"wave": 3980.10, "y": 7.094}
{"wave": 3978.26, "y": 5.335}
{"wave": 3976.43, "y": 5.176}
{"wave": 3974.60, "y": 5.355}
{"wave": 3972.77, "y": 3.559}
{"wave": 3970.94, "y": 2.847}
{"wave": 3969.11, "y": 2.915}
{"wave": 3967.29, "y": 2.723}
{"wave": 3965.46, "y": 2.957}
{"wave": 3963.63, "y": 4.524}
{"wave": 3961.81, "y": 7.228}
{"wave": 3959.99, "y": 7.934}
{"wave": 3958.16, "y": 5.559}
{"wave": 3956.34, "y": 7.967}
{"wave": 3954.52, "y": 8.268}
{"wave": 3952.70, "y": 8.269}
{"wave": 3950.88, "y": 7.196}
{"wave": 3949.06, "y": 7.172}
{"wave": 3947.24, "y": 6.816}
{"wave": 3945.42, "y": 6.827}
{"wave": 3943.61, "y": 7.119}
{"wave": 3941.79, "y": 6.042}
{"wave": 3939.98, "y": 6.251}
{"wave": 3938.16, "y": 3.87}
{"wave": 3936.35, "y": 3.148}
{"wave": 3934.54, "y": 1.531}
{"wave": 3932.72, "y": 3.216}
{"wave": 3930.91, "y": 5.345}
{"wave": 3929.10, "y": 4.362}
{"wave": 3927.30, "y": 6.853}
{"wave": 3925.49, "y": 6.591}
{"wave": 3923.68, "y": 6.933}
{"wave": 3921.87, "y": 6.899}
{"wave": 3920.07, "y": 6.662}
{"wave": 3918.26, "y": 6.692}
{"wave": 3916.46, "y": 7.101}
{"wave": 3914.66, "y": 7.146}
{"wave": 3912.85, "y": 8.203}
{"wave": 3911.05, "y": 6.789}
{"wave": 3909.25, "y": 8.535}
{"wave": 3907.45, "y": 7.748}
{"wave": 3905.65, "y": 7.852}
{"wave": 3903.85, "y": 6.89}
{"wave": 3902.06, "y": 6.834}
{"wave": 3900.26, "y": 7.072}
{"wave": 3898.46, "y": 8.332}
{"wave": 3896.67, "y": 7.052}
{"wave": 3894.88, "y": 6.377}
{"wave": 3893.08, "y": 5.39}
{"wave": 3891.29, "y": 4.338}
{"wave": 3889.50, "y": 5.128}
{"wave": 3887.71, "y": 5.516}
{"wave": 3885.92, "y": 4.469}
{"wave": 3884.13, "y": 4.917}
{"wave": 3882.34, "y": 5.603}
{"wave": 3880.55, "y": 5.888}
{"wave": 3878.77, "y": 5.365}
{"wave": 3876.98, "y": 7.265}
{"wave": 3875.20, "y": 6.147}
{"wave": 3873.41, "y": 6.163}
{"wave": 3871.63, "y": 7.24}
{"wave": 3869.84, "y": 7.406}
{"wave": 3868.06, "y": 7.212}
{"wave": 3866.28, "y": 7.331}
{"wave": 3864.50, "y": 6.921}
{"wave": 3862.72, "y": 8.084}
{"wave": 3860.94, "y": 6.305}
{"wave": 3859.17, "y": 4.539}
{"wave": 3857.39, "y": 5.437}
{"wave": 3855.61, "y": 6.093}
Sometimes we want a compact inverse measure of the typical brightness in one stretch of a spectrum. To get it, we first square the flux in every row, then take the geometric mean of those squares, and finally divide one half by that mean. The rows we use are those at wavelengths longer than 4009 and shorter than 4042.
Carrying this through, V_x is 0.0060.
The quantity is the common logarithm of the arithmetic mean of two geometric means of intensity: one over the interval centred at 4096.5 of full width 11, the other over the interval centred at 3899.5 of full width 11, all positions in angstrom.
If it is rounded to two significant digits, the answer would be 0.86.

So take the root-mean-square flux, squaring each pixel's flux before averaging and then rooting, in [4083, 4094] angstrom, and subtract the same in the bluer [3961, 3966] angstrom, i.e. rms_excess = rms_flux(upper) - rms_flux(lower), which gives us 3.5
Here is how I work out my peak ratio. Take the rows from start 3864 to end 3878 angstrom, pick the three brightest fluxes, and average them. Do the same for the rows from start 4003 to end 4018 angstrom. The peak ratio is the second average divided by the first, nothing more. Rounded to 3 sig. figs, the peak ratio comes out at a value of 1.28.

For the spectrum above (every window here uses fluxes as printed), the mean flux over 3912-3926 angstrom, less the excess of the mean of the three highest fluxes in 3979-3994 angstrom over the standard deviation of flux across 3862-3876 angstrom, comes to -0.7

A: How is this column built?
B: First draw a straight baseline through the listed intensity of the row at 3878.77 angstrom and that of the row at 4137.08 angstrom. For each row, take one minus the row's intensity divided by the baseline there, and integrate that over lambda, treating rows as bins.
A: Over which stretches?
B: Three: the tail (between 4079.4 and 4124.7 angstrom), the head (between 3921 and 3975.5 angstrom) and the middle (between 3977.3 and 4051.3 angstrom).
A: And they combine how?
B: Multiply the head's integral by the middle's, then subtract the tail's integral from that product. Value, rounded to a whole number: -86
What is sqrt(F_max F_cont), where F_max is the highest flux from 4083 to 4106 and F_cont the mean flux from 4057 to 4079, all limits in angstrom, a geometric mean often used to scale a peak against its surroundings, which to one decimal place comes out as 8.9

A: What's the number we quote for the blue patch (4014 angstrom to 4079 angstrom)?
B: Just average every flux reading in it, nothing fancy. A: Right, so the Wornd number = 8.8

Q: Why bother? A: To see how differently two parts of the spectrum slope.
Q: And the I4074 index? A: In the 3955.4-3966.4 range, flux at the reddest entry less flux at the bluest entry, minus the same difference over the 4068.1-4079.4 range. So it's -2.9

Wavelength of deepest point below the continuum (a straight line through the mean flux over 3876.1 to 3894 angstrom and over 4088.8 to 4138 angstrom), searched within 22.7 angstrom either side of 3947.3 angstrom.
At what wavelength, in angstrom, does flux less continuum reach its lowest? 3934.54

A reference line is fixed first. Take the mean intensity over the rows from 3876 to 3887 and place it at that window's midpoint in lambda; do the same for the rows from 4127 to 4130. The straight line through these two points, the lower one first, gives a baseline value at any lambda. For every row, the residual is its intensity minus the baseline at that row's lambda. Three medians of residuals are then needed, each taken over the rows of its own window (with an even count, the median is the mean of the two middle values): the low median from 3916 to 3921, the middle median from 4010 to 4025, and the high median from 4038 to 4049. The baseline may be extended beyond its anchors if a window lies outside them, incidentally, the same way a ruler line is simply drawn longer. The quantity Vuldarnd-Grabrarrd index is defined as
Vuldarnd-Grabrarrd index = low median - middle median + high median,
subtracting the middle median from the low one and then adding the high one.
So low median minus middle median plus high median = 0.6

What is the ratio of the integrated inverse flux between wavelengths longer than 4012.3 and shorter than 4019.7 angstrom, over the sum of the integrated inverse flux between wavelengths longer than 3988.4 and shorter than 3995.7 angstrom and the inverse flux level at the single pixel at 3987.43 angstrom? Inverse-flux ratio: 0.78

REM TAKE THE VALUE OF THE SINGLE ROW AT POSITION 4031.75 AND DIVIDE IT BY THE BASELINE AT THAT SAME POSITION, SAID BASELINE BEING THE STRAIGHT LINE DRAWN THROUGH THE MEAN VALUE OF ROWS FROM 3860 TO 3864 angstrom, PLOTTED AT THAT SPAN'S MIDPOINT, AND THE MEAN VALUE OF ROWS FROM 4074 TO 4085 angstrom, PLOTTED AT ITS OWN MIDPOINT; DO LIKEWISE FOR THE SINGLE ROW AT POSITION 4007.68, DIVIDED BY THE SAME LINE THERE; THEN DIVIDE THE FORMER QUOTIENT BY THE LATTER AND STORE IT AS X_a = 1.1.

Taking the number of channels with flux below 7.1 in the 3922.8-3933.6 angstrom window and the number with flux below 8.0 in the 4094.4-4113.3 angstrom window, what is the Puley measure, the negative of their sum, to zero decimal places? -13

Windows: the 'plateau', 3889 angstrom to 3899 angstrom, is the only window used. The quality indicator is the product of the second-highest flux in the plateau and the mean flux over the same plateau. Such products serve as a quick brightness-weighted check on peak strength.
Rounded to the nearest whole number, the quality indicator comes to 43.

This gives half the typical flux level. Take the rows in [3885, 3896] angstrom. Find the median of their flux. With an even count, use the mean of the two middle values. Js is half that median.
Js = 2.6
